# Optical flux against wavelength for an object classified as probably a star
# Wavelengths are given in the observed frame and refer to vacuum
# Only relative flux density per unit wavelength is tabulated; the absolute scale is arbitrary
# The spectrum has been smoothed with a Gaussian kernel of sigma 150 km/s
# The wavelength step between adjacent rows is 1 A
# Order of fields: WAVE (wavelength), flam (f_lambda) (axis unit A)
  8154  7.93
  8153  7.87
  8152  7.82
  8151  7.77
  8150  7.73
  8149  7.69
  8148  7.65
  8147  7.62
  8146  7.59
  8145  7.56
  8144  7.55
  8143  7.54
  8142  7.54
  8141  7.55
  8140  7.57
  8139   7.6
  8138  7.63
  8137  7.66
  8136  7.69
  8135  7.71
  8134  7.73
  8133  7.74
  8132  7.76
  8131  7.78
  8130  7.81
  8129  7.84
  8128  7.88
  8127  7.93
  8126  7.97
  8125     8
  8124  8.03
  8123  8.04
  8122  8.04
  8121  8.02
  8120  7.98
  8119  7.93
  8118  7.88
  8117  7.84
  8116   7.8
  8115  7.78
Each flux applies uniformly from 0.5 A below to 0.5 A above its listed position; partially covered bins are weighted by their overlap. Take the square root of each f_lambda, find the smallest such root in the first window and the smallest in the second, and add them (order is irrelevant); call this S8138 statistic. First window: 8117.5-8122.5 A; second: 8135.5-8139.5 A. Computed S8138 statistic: 5.56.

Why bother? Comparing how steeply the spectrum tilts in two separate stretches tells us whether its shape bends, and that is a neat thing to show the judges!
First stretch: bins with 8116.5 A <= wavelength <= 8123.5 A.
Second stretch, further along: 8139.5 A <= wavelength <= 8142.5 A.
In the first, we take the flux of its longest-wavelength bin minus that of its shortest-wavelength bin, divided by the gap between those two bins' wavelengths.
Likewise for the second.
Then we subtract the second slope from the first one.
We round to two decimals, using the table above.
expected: 0.05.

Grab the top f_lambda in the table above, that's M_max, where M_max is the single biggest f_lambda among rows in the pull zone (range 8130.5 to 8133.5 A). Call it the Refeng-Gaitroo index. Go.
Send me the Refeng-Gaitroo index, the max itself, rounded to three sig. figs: 7.78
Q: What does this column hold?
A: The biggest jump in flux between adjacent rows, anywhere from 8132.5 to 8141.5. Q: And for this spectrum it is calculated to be 0.030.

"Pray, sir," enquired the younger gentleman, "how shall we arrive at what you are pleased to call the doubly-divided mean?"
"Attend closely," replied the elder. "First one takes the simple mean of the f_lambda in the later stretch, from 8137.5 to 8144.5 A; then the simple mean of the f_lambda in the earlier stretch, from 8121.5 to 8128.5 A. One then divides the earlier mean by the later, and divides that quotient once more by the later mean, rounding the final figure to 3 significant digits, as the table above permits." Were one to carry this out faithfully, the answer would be 0.139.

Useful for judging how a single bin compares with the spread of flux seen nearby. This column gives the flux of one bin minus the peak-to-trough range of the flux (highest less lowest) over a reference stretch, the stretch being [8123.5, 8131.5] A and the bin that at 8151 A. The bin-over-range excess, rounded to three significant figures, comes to 7.52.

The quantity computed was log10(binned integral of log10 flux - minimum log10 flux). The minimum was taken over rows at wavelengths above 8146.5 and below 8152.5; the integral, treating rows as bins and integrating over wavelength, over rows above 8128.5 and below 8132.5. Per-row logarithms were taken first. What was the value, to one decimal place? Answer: 0.4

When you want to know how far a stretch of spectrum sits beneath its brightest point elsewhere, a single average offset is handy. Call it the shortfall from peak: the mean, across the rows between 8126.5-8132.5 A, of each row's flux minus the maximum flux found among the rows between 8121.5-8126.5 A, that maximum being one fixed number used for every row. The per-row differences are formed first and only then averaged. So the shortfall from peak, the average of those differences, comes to -0.21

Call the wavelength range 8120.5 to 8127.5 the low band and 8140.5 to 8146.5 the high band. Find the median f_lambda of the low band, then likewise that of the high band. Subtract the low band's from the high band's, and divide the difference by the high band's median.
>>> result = -0.062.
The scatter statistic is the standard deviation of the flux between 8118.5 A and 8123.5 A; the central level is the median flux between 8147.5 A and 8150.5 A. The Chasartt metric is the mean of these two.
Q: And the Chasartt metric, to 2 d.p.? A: 3.87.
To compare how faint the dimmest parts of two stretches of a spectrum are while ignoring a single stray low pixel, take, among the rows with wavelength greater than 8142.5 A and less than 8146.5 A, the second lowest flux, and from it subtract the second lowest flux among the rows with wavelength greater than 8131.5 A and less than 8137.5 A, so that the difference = -0.14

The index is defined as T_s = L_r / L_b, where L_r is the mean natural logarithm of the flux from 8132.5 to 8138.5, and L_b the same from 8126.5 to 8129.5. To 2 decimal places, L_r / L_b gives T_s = 0.99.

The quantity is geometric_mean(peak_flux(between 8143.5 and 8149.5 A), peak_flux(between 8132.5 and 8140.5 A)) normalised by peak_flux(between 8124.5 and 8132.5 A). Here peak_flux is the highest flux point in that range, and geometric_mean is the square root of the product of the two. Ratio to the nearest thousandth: 0.964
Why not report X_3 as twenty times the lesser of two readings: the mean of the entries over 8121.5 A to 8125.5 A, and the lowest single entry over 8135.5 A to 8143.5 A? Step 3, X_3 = 151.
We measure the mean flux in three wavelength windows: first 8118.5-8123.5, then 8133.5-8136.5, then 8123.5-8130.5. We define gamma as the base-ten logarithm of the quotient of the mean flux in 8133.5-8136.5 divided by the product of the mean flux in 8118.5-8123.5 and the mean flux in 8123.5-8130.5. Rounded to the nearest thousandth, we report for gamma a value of -0.915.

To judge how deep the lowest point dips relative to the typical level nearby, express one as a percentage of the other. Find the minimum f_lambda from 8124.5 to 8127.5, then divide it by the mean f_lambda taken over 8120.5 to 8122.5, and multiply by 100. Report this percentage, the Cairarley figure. 98.8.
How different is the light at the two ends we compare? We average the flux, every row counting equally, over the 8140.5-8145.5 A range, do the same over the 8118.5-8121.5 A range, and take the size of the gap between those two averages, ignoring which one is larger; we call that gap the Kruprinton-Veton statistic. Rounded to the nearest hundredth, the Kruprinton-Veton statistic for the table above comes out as 0.43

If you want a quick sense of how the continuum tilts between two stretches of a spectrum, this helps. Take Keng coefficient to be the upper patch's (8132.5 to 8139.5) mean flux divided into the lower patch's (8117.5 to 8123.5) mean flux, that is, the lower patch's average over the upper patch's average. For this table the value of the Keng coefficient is 1.04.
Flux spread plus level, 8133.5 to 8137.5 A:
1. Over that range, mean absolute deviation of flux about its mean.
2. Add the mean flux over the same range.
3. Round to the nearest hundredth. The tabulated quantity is 7.72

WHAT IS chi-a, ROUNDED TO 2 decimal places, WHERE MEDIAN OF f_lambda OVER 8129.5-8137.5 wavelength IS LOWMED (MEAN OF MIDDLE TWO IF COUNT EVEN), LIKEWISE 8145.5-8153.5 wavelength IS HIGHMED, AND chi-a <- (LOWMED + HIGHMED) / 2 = 7.72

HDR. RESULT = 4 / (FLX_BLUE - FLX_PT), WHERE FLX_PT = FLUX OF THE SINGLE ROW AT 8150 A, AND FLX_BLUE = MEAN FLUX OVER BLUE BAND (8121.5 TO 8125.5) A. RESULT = 13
